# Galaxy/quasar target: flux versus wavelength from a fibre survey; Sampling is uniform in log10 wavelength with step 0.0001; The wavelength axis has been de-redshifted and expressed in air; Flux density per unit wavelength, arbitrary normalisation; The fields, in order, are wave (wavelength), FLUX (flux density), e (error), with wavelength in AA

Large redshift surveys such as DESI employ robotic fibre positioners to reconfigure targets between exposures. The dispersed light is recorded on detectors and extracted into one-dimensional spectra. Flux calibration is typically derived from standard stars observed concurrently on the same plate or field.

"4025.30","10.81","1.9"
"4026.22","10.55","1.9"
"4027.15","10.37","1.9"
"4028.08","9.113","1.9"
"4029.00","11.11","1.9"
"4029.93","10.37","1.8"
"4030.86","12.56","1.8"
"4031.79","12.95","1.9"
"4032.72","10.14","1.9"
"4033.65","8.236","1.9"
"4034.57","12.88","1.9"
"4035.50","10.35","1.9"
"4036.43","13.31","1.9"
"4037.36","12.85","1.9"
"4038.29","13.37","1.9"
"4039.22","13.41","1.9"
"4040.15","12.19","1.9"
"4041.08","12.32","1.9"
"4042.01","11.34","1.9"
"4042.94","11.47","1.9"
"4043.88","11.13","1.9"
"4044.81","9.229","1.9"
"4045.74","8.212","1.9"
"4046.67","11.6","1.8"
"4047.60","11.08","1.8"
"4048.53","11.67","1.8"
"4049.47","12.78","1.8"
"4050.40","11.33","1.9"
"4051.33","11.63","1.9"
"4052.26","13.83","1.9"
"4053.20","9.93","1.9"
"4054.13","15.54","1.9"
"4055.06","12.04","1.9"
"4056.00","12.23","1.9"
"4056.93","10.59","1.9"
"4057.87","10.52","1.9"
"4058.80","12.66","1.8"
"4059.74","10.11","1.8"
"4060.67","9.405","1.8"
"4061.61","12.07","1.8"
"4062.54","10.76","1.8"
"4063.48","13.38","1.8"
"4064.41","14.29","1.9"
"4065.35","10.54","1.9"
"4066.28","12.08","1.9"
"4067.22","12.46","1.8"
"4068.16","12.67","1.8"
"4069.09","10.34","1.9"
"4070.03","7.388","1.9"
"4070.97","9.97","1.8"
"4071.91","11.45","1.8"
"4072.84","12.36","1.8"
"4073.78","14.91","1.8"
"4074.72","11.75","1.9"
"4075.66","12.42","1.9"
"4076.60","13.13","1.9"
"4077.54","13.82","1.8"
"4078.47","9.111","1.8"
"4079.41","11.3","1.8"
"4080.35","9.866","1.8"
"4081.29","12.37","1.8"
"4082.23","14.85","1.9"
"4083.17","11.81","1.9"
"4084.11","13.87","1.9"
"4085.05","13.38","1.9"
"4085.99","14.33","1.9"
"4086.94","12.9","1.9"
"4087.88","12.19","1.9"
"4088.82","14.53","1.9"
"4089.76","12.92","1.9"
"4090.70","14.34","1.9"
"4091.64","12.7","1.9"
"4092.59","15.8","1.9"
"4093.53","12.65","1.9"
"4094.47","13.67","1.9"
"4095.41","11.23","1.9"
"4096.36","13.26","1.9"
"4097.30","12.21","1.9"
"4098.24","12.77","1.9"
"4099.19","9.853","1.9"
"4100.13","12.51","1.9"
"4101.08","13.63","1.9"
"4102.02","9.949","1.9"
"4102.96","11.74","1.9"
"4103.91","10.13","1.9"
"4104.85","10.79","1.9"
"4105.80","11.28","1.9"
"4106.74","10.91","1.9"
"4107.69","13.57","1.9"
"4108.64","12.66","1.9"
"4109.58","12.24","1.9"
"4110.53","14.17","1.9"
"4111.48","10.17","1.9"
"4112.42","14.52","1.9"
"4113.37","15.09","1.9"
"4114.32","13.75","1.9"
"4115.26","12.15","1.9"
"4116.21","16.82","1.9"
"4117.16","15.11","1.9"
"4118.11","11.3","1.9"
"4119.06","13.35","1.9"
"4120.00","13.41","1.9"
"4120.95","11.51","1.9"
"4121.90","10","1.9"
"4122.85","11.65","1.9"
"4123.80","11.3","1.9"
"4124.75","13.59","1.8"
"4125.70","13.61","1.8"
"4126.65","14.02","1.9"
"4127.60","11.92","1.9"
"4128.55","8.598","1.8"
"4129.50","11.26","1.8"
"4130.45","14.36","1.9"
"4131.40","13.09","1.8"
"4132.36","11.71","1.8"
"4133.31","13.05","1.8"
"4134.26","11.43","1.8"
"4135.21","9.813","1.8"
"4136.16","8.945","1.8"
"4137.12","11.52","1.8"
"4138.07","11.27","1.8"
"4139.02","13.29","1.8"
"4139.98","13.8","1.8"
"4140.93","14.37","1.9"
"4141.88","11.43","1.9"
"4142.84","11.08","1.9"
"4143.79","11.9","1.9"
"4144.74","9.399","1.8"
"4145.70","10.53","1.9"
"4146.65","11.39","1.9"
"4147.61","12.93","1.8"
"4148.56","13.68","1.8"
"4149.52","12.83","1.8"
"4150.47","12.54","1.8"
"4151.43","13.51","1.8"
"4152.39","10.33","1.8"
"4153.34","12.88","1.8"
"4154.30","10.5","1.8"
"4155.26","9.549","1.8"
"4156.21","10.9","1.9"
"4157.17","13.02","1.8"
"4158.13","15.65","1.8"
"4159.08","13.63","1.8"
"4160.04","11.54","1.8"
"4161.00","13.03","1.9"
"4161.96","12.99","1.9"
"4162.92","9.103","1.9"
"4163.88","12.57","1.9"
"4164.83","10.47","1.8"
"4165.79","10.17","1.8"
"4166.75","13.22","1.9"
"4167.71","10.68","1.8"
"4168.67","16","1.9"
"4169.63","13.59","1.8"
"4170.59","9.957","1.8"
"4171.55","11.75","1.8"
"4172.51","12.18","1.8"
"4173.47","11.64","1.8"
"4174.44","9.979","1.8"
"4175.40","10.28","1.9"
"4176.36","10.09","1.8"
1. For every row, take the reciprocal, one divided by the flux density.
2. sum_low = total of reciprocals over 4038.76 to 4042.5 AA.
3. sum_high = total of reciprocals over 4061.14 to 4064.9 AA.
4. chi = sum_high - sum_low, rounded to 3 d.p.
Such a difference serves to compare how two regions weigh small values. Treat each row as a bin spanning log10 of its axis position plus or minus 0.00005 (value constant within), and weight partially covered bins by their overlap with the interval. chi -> -0.005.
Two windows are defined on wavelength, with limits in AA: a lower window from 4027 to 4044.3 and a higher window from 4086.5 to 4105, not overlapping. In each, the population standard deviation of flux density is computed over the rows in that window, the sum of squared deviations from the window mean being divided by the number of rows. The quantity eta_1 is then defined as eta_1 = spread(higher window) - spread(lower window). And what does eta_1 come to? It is 0.1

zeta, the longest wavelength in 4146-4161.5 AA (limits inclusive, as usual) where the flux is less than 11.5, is 4156.21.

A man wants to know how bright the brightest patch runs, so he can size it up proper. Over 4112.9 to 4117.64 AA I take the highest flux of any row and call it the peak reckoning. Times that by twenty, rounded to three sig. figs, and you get 336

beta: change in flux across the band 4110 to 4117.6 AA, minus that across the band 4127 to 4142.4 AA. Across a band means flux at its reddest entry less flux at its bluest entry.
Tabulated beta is 1.4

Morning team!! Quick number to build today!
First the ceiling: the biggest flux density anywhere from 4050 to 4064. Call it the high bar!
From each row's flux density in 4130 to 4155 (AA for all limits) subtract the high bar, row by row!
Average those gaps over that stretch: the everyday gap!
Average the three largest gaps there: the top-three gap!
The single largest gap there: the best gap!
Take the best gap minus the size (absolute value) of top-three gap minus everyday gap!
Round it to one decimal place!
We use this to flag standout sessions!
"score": -3.4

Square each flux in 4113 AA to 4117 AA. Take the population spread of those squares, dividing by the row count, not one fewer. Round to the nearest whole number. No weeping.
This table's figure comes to 50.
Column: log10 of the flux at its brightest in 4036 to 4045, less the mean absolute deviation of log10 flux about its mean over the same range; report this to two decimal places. 1.09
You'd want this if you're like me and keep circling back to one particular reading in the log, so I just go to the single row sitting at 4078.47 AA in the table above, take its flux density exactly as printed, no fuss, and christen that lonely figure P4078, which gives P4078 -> 9.111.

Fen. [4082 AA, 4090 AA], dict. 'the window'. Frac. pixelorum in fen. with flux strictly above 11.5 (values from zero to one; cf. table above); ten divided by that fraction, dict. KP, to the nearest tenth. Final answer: 10.0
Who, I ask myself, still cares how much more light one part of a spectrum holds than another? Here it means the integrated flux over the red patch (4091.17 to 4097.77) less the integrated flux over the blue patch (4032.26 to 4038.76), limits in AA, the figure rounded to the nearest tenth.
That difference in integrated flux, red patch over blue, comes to 10.9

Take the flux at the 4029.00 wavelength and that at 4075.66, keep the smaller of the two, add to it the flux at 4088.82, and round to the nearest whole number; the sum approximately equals 26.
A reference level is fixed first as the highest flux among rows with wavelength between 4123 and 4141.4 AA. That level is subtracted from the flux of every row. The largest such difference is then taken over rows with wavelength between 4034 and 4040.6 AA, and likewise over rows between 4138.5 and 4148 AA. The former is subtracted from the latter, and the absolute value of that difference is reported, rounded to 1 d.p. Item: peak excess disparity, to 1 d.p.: 1.0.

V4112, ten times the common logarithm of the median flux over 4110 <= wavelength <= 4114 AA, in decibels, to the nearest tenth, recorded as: 11.6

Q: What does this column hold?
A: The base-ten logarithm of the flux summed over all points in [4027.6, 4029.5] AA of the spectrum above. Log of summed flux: 1.31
